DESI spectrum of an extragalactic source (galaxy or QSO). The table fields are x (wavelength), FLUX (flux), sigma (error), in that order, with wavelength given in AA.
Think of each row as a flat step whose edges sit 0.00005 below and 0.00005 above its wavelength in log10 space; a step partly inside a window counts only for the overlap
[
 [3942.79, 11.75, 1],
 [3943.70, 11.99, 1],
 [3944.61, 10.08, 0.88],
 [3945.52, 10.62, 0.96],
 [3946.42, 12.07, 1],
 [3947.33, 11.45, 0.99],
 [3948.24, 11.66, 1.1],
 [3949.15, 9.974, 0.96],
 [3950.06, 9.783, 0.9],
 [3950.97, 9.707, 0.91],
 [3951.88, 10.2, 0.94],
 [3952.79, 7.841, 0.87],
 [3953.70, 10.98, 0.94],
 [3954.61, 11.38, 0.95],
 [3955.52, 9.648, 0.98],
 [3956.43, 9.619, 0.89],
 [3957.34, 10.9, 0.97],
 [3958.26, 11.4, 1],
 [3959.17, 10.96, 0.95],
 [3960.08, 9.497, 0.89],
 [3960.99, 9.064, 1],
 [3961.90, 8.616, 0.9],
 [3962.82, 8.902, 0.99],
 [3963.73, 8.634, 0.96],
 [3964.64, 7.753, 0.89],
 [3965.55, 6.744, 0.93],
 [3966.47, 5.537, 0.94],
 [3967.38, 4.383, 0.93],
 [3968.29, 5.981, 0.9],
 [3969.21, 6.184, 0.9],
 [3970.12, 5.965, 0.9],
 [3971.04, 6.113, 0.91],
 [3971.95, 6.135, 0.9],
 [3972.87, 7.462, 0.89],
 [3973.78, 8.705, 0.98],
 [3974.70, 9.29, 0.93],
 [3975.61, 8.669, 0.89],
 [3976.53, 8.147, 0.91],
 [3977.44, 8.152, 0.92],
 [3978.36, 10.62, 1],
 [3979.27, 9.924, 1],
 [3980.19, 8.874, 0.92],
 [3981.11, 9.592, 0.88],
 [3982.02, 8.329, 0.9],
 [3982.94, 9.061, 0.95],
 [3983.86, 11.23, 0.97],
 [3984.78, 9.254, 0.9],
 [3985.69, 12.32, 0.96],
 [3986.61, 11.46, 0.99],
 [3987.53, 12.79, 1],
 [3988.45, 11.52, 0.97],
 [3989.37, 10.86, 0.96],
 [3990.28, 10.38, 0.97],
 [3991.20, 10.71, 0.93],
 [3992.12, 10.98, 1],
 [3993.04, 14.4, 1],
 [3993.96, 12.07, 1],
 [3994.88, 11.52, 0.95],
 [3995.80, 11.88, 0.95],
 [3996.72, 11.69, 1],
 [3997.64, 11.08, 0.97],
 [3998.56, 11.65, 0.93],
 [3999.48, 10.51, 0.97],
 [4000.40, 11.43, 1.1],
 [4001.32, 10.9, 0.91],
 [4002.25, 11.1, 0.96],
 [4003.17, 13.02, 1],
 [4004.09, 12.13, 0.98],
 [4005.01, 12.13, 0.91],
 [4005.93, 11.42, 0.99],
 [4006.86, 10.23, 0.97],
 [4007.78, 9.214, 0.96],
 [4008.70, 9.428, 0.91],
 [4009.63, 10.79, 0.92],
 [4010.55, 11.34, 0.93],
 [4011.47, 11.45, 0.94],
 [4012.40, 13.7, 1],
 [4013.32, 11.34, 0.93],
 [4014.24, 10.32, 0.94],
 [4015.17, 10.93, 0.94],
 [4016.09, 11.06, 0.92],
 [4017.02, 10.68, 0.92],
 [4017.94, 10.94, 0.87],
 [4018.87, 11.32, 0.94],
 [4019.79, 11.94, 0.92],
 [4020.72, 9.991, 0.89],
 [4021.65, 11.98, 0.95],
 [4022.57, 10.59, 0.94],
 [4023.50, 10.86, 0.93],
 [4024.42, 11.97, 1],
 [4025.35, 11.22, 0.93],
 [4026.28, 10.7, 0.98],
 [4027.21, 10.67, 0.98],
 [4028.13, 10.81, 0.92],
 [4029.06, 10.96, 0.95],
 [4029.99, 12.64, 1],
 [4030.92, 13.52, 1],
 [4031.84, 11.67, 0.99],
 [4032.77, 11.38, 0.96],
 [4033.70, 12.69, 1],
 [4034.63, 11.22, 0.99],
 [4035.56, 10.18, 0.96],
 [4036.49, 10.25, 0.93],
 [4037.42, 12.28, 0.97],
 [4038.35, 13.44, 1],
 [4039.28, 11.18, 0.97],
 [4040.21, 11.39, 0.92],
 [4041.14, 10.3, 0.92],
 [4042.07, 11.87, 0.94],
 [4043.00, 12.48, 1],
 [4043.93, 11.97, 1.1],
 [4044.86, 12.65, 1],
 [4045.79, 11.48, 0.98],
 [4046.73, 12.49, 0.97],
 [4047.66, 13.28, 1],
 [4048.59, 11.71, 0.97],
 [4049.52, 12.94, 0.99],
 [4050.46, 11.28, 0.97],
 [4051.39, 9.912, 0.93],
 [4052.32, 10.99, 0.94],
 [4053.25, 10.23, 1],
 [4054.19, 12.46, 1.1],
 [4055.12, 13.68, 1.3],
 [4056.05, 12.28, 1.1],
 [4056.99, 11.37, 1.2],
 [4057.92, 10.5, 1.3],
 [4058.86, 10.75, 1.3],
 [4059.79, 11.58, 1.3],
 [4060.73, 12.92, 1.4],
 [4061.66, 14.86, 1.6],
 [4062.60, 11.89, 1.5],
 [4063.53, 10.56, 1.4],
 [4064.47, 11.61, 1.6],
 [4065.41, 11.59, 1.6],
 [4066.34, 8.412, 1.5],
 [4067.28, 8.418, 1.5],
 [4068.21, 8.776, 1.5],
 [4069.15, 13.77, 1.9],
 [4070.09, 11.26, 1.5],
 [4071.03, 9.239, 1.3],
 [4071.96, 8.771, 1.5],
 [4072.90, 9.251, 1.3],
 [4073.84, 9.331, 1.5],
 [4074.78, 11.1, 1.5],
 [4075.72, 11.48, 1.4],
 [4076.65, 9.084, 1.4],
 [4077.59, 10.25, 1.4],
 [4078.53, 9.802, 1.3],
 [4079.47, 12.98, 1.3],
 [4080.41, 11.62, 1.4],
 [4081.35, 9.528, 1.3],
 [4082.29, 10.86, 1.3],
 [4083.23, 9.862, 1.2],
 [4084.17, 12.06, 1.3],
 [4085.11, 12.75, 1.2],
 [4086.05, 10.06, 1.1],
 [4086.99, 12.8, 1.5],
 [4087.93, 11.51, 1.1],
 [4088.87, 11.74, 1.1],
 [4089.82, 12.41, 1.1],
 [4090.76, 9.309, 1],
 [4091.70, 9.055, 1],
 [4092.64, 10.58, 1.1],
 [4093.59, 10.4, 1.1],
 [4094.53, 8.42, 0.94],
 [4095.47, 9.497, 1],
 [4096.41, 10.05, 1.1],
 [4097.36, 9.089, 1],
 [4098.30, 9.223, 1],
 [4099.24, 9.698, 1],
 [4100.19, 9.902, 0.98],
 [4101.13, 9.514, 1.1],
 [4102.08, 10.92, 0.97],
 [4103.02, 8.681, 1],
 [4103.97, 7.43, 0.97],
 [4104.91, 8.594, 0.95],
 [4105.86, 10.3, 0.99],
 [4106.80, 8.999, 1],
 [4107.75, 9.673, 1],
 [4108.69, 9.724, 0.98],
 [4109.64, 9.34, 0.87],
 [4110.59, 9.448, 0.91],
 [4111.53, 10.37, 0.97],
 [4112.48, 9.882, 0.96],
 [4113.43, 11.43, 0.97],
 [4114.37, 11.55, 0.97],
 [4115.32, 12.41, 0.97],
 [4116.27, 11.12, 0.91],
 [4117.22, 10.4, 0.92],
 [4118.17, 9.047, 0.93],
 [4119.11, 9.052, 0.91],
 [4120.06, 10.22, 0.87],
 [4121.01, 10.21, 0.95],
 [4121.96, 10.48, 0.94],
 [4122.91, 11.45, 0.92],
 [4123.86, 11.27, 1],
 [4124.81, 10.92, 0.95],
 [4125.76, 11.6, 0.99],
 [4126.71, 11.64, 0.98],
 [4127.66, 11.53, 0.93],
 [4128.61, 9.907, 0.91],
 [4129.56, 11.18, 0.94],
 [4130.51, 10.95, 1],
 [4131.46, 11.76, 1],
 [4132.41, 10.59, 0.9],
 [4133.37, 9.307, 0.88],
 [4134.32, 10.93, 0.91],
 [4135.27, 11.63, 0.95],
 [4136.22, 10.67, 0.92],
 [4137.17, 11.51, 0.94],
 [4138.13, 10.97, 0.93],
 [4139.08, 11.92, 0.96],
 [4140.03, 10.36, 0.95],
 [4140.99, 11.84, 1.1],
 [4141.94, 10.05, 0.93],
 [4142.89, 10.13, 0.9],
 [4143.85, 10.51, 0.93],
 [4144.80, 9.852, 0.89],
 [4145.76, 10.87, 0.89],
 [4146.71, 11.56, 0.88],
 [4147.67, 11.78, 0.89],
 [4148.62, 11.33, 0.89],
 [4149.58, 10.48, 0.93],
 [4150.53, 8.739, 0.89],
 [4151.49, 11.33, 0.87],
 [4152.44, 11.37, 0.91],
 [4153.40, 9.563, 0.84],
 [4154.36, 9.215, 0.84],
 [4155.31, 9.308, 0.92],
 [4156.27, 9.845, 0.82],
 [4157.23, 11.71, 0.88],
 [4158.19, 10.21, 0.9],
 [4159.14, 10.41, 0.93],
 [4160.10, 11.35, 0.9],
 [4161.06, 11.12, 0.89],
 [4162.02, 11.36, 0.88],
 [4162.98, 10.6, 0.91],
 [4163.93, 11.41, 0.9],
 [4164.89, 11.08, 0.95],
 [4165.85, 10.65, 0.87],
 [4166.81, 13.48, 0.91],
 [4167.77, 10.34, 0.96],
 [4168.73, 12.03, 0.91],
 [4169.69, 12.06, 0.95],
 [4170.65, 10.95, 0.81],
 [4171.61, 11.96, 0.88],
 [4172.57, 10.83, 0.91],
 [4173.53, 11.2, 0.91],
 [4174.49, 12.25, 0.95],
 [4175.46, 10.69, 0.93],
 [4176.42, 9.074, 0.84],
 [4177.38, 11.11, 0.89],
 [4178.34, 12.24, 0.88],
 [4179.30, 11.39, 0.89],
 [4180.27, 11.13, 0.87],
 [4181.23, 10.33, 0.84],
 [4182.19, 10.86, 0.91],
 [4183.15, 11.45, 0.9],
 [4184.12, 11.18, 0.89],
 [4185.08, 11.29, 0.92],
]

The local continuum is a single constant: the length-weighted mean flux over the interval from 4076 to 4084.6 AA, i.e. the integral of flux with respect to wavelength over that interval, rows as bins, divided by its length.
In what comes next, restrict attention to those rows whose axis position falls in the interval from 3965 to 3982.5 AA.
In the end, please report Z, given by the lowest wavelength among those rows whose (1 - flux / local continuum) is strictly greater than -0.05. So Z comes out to 3965.55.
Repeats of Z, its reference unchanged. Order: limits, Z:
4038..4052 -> 4039.28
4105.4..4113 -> 4105.86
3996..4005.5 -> 3997.64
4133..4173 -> 4133.37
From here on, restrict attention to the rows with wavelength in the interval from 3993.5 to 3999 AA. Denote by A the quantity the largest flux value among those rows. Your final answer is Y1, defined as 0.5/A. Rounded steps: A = 12.07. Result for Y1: 0.0414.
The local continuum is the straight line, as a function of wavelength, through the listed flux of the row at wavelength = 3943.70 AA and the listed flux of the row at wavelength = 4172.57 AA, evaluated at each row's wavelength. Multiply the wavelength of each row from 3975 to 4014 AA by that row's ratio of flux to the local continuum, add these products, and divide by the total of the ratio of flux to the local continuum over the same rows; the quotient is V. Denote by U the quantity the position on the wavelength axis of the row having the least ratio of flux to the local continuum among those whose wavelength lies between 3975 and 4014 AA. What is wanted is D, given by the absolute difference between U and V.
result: 18.6 AA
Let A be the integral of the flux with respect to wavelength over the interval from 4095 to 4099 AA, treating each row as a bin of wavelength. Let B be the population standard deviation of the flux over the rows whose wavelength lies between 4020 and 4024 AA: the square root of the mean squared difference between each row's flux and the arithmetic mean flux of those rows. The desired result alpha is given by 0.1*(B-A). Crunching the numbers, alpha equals -3.7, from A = 38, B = 0.72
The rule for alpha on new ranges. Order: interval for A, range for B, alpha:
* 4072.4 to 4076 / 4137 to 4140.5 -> -3.6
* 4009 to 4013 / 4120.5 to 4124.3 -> -4.6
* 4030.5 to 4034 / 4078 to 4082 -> -4.2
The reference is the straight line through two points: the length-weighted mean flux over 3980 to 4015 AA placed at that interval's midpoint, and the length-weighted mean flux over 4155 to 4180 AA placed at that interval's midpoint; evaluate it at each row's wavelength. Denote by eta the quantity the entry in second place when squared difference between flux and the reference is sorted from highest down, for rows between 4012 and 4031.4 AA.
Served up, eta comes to 5.8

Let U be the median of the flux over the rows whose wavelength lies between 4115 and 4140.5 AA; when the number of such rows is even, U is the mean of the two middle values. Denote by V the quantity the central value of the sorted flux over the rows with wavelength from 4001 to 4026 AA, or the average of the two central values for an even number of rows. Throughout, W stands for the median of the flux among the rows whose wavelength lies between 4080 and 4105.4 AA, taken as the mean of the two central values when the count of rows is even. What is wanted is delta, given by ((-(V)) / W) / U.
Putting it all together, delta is -0.102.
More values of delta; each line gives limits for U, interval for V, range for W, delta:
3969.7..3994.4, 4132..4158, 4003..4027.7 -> -0.101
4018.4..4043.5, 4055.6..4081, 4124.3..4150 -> -0.090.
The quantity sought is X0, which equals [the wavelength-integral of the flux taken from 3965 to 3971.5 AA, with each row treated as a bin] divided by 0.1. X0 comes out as 382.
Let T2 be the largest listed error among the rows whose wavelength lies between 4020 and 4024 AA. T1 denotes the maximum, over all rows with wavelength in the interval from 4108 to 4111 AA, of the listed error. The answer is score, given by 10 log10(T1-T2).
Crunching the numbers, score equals -15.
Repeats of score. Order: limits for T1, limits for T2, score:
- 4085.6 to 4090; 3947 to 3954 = -4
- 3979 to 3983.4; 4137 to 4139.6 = -14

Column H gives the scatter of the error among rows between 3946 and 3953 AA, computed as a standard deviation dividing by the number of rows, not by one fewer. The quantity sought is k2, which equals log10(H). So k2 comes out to -1.2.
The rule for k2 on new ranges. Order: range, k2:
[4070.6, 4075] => -1.0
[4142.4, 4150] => -1.7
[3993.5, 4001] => -1.3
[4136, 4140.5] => -1.8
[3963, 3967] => -1.6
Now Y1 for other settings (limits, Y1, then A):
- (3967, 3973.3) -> 0.0670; 7.462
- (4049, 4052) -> 0.0386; 12.94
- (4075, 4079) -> 0.0436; 11.48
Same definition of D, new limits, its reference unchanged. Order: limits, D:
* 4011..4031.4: 0.5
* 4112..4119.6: 2.5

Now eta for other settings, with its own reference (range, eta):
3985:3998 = 2.8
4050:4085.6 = 7.3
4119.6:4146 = 1.6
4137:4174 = 5.6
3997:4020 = 3.6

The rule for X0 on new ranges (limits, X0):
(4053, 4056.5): 430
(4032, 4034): 238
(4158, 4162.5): 492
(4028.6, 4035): 770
